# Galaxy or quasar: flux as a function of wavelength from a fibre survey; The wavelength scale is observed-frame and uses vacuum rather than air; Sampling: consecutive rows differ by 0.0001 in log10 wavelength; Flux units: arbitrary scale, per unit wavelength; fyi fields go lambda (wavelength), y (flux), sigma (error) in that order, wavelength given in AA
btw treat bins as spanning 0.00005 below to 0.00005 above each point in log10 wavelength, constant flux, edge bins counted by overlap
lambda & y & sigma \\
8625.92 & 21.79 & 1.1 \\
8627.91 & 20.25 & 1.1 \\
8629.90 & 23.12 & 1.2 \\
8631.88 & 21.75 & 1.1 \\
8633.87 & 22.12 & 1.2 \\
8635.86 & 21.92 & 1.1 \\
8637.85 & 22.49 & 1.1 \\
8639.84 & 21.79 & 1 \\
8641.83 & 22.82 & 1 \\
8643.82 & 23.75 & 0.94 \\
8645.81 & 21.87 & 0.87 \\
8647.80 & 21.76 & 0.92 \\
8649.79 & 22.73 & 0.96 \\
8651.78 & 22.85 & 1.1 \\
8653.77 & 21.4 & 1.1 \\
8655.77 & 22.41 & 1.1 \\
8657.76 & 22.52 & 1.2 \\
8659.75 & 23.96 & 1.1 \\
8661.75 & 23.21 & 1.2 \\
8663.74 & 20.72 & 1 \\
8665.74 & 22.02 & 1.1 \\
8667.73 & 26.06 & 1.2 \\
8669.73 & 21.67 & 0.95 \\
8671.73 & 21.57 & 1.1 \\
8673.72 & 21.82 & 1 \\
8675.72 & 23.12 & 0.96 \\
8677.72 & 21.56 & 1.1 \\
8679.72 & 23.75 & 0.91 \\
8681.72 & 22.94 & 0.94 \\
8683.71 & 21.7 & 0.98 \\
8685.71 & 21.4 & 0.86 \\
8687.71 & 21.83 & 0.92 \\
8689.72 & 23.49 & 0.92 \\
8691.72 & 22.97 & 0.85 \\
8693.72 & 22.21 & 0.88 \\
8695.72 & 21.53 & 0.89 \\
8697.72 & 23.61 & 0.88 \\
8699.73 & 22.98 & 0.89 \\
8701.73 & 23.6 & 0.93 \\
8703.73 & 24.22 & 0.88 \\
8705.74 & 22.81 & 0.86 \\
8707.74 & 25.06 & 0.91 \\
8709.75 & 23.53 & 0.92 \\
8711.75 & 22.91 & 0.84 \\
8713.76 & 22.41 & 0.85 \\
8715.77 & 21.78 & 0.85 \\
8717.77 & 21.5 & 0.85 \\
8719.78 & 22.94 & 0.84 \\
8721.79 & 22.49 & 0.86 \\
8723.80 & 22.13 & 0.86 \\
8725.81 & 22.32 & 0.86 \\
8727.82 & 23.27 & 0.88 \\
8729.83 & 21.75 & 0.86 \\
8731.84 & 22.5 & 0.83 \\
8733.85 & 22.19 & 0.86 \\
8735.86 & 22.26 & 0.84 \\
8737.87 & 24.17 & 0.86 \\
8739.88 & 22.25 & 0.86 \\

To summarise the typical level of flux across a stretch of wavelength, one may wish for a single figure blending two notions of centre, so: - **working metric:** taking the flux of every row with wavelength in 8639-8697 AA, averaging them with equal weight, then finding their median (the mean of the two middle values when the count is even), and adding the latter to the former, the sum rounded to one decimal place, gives 44.7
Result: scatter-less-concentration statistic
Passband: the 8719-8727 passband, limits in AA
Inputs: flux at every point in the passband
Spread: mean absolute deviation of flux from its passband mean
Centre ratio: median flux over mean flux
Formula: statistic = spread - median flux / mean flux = -0.75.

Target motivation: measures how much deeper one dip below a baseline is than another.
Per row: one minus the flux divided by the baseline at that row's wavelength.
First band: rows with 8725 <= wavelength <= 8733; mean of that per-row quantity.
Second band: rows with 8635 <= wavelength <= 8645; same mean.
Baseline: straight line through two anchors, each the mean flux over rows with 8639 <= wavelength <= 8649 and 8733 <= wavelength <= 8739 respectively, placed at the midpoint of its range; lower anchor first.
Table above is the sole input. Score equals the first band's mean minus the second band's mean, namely 0.024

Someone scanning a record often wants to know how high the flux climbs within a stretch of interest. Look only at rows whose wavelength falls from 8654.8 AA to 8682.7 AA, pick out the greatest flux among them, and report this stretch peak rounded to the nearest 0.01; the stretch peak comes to 26.06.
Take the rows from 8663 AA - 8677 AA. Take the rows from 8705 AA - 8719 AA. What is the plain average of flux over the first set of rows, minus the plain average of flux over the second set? -0.4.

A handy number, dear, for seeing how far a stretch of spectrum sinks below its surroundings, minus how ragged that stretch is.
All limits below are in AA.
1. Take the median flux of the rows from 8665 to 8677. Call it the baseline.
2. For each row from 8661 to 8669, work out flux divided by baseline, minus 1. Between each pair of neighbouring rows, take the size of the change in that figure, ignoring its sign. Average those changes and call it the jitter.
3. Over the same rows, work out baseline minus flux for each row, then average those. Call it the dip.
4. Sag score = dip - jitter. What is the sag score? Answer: -1.2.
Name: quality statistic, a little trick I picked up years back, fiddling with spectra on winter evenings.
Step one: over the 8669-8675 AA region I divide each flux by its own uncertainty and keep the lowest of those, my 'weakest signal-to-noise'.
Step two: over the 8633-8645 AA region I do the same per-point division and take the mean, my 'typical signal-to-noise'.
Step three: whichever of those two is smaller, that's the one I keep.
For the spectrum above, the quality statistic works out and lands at 19.6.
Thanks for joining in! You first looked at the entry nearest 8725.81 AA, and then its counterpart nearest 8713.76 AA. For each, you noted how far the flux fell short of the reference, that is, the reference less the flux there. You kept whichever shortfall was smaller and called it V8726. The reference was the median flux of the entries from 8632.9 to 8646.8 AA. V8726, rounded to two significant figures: -0.29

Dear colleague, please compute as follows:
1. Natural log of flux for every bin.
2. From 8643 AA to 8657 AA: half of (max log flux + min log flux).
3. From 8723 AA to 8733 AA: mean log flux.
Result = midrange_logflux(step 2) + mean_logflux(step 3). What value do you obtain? 6.224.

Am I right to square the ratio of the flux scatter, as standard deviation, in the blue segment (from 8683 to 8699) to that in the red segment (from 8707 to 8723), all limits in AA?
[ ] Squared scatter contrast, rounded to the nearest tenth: 0.6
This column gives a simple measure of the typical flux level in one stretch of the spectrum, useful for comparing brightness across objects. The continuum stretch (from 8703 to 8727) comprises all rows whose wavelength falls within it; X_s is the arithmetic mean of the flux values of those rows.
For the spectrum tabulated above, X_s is 22.8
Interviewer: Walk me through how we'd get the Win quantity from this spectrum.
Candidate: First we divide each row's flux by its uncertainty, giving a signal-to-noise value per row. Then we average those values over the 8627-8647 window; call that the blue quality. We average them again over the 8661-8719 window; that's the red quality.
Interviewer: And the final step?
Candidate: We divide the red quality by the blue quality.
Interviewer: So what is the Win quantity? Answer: 1.15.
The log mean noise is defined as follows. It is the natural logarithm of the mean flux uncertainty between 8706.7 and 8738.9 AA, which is -0.15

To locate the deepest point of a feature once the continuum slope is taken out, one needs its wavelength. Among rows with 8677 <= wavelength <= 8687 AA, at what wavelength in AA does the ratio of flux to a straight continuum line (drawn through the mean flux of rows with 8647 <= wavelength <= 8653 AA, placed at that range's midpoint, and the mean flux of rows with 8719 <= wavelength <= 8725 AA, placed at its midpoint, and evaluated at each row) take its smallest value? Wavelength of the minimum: 8685.71 AA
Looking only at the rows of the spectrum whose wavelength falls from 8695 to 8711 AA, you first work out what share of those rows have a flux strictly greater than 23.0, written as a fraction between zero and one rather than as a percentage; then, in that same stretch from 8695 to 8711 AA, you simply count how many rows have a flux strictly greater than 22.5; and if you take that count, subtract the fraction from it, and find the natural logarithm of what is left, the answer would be 1.85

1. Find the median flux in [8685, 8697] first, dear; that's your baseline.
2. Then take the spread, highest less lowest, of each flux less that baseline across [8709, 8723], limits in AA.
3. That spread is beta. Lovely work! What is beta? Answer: 2.03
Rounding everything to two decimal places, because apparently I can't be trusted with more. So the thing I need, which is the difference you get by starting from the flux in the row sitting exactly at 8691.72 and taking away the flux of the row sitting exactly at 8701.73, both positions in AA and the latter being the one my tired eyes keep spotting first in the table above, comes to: -0.63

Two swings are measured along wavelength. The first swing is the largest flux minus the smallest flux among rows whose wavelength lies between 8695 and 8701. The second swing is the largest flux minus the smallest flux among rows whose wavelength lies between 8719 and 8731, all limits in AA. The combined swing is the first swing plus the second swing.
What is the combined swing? 3.60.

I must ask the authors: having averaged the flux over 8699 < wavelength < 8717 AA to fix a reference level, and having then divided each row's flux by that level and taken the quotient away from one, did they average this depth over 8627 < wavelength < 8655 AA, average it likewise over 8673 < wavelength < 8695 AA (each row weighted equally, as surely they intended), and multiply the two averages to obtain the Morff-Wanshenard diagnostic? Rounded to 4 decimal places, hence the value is 0.0016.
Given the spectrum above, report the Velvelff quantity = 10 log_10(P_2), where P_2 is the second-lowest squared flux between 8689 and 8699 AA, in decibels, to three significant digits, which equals 26.9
